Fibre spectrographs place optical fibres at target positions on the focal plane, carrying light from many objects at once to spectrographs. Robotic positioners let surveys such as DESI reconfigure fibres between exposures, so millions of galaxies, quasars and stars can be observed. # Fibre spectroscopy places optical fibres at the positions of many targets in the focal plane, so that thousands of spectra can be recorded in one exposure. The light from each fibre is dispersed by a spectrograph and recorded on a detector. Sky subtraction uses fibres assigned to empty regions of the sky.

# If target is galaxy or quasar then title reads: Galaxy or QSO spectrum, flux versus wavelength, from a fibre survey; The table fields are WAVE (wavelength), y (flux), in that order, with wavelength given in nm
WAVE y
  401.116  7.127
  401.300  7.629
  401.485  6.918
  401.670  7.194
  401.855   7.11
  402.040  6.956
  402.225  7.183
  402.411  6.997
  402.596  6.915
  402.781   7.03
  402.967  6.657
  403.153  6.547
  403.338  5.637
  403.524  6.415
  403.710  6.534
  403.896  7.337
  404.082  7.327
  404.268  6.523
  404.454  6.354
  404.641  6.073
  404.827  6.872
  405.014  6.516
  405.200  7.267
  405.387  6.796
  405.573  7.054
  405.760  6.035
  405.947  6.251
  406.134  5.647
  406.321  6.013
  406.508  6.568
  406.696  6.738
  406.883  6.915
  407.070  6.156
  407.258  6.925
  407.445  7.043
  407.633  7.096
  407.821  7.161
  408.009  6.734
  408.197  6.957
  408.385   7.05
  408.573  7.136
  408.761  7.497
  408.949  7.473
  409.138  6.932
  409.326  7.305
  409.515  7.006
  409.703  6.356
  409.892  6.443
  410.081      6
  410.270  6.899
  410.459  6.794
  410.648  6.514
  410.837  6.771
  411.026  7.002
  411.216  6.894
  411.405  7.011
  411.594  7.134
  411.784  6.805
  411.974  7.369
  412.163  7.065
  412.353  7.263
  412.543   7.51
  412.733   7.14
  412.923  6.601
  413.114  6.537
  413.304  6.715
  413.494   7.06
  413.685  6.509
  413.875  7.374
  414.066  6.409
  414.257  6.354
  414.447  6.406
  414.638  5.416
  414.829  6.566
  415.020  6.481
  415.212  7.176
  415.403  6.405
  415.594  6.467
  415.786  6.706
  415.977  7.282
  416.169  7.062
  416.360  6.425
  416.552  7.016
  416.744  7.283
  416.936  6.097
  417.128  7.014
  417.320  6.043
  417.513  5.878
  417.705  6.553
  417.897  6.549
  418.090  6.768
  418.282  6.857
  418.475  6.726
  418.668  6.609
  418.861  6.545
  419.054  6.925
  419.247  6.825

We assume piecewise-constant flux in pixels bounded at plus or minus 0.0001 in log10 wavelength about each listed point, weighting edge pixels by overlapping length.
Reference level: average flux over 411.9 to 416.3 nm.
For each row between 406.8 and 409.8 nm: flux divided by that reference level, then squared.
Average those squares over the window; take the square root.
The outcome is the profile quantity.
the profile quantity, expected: 1.03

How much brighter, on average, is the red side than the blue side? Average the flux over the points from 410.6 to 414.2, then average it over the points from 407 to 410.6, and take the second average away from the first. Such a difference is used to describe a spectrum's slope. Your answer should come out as 0.04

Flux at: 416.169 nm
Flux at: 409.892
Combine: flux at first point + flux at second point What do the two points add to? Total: 13.5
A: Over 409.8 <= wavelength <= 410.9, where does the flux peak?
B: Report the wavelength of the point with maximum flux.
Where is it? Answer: 410.270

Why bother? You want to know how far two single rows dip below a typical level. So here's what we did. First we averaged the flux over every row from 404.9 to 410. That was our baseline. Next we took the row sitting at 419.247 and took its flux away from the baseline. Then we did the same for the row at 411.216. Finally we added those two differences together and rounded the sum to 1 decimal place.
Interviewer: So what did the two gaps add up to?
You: -0.2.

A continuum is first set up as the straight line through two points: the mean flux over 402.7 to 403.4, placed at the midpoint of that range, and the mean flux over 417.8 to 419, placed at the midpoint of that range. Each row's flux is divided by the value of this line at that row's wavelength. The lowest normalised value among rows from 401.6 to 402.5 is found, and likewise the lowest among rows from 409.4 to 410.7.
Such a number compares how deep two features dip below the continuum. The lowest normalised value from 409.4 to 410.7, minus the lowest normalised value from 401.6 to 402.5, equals -0.16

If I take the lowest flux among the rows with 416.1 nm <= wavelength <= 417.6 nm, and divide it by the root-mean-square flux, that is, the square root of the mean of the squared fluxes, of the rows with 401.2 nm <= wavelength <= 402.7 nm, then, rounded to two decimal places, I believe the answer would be 0.83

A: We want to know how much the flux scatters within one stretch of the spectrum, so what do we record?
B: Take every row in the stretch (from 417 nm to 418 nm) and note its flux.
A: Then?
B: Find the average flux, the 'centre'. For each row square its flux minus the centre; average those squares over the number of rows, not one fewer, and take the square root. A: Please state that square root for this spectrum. 0.41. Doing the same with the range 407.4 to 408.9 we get 0.20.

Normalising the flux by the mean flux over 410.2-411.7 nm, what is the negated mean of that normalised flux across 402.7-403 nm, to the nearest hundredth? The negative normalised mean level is -1.00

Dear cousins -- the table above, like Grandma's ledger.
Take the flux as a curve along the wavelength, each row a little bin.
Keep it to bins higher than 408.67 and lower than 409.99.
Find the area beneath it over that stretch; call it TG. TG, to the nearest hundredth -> 9.24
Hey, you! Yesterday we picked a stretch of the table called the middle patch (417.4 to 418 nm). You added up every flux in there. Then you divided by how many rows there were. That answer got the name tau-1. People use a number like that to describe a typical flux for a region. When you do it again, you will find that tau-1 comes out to 6.3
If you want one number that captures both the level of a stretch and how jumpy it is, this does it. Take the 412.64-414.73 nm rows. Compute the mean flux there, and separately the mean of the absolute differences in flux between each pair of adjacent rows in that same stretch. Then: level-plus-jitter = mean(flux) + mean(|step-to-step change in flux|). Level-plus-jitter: 7.05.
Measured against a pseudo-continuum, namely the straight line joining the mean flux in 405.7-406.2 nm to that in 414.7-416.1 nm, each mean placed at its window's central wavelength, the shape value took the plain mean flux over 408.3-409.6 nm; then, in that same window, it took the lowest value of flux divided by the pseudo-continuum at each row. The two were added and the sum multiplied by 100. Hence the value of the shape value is 831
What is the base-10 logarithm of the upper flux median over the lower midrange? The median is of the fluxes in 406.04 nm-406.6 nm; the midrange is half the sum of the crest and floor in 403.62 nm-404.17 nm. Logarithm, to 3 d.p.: -0.062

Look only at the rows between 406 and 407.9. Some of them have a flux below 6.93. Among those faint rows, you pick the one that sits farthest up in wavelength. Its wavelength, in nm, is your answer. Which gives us 407.258 nm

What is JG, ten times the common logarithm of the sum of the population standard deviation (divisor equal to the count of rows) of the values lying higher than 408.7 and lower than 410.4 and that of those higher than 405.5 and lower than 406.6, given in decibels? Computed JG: -0.26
